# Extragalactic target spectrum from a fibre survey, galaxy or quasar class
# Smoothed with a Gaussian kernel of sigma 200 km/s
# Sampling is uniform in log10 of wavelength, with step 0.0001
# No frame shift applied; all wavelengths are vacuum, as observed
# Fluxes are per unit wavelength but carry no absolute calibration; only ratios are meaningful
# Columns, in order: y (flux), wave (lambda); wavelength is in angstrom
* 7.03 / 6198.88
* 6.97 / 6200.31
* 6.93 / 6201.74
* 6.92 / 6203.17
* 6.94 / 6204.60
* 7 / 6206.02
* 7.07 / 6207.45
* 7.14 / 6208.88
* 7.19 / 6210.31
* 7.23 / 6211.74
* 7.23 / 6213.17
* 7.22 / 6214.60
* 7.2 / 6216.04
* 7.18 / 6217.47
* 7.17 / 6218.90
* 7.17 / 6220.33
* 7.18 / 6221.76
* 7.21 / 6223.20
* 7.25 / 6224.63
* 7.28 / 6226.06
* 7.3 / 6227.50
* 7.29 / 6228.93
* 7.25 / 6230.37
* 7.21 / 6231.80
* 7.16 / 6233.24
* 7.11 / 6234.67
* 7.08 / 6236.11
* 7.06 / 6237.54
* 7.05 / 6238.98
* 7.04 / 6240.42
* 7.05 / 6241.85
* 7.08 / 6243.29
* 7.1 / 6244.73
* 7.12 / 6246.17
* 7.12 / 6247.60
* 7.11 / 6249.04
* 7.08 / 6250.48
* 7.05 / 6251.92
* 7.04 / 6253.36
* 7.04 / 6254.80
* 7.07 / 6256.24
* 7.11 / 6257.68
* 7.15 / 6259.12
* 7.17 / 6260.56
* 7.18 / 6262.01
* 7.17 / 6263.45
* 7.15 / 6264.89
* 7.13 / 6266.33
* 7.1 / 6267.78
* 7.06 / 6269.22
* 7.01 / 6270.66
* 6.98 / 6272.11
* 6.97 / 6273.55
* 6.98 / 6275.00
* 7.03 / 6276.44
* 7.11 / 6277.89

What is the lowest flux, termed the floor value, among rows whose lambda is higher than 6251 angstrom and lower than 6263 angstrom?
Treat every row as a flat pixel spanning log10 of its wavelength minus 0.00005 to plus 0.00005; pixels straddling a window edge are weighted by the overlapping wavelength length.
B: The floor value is 7.04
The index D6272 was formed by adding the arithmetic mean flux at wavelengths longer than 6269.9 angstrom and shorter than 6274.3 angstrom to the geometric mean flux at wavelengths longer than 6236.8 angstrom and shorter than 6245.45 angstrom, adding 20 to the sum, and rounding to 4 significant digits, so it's 34.05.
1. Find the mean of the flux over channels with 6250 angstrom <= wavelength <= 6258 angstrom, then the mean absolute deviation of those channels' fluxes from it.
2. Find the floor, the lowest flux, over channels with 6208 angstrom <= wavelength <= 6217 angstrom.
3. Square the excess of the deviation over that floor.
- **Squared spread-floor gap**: 50.7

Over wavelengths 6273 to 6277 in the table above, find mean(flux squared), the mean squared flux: 48.9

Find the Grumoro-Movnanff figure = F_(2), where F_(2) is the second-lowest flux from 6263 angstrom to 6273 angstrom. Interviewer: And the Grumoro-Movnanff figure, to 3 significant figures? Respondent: 7.01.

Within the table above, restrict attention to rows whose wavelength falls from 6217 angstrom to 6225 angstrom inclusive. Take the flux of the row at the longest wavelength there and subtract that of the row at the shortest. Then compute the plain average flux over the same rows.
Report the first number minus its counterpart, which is -7.12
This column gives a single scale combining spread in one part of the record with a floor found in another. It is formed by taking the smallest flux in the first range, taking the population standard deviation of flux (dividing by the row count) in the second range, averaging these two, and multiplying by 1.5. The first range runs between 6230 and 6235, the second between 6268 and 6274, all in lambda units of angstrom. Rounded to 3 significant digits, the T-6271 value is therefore 5.36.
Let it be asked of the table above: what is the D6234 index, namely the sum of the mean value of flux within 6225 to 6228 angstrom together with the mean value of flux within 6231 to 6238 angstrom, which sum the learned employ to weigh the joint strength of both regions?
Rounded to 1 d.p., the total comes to 14.4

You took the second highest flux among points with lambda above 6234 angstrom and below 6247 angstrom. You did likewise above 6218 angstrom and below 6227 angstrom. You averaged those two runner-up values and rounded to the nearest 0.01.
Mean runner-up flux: 7.18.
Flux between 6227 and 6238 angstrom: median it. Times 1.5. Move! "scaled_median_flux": 10.8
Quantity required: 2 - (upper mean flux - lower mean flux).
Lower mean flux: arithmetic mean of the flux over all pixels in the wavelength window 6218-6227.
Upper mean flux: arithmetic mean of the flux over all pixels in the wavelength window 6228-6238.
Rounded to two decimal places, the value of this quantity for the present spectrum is 2.04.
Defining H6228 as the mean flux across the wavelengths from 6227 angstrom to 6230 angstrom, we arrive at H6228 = 7.29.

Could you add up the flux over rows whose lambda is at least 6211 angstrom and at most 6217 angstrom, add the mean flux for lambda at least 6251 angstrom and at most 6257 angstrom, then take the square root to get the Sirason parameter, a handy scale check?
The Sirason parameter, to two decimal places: 5.99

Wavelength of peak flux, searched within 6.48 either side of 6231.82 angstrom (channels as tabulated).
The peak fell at 6227.50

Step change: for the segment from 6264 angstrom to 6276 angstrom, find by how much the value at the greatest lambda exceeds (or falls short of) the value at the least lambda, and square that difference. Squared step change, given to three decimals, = 0.029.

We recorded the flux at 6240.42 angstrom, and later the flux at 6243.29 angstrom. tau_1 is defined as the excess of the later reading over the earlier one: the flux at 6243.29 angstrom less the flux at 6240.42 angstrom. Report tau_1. 0.04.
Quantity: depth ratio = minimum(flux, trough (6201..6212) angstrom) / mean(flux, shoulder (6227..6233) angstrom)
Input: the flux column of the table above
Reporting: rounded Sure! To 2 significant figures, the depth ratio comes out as 0.95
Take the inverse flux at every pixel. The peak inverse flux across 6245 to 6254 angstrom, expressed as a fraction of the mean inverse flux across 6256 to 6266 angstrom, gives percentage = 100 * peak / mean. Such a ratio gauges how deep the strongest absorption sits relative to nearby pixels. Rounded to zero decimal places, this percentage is 101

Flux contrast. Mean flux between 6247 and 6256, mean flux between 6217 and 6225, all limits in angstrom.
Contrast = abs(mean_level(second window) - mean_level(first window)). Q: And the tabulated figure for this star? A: 0.12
